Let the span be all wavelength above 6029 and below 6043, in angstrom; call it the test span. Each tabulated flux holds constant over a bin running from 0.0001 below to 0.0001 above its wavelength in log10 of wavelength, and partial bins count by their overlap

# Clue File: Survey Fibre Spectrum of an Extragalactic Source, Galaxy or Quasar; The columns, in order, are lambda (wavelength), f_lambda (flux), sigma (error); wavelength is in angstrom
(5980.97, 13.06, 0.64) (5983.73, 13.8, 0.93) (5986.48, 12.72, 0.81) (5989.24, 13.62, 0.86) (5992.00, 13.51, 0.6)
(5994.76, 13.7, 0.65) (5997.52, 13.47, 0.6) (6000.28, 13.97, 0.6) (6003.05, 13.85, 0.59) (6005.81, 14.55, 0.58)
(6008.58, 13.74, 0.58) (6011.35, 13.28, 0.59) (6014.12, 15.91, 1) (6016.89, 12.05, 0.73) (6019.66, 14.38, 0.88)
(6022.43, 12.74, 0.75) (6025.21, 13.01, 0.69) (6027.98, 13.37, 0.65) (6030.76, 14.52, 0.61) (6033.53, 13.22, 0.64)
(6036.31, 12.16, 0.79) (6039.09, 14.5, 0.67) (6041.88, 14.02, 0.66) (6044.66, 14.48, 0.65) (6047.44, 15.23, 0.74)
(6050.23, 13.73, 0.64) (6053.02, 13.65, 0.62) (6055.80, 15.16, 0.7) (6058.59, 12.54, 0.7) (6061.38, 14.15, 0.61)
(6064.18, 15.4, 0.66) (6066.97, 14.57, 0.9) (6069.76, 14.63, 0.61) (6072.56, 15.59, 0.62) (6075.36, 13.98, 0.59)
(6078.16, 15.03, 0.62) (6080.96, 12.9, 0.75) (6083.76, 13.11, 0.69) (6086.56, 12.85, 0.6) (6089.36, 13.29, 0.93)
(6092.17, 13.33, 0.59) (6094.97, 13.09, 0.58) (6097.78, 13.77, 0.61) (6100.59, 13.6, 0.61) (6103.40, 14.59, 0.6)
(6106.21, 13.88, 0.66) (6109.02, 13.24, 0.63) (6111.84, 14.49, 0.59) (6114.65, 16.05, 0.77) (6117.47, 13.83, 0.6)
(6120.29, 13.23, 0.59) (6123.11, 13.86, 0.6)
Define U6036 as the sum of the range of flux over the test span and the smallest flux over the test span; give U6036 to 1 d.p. 14.5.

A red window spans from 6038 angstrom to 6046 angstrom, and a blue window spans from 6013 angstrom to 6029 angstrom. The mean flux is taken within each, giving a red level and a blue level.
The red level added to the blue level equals 27.9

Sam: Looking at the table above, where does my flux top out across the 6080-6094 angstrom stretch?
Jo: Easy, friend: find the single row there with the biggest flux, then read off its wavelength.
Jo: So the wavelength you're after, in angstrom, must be 6092.17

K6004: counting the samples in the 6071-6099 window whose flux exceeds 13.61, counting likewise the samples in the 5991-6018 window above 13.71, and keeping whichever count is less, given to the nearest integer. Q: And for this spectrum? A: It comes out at 4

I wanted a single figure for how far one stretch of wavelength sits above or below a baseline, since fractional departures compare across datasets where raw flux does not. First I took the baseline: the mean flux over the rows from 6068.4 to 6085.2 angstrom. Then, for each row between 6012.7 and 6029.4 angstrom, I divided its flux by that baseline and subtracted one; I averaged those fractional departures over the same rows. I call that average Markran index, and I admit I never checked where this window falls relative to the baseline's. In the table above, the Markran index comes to -0.044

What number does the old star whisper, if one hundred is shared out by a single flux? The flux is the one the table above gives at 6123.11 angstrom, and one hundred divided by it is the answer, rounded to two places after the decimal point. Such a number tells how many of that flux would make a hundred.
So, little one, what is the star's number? 7.22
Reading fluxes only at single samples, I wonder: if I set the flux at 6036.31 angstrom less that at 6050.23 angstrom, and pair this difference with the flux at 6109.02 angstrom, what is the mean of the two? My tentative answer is 5.8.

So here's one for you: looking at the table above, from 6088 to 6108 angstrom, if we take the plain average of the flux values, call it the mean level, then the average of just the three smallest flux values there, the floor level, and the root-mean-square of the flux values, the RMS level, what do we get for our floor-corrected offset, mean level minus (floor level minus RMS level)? 14.1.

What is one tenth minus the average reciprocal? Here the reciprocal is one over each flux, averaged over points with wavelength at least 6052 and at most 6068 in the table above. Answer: 0.0295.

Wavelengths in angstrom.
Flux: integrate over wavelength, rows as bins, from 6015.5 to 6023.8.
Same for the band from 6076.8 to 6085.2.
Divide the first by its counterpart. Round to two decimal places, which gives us 0.94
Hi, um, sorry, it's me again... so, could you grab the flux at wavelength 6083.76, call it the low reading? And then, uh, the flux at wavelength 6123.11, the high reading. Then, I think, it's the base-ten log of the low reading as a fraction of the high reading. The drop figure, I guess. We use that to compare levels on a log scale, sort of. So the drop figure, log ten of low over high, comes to -0.024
